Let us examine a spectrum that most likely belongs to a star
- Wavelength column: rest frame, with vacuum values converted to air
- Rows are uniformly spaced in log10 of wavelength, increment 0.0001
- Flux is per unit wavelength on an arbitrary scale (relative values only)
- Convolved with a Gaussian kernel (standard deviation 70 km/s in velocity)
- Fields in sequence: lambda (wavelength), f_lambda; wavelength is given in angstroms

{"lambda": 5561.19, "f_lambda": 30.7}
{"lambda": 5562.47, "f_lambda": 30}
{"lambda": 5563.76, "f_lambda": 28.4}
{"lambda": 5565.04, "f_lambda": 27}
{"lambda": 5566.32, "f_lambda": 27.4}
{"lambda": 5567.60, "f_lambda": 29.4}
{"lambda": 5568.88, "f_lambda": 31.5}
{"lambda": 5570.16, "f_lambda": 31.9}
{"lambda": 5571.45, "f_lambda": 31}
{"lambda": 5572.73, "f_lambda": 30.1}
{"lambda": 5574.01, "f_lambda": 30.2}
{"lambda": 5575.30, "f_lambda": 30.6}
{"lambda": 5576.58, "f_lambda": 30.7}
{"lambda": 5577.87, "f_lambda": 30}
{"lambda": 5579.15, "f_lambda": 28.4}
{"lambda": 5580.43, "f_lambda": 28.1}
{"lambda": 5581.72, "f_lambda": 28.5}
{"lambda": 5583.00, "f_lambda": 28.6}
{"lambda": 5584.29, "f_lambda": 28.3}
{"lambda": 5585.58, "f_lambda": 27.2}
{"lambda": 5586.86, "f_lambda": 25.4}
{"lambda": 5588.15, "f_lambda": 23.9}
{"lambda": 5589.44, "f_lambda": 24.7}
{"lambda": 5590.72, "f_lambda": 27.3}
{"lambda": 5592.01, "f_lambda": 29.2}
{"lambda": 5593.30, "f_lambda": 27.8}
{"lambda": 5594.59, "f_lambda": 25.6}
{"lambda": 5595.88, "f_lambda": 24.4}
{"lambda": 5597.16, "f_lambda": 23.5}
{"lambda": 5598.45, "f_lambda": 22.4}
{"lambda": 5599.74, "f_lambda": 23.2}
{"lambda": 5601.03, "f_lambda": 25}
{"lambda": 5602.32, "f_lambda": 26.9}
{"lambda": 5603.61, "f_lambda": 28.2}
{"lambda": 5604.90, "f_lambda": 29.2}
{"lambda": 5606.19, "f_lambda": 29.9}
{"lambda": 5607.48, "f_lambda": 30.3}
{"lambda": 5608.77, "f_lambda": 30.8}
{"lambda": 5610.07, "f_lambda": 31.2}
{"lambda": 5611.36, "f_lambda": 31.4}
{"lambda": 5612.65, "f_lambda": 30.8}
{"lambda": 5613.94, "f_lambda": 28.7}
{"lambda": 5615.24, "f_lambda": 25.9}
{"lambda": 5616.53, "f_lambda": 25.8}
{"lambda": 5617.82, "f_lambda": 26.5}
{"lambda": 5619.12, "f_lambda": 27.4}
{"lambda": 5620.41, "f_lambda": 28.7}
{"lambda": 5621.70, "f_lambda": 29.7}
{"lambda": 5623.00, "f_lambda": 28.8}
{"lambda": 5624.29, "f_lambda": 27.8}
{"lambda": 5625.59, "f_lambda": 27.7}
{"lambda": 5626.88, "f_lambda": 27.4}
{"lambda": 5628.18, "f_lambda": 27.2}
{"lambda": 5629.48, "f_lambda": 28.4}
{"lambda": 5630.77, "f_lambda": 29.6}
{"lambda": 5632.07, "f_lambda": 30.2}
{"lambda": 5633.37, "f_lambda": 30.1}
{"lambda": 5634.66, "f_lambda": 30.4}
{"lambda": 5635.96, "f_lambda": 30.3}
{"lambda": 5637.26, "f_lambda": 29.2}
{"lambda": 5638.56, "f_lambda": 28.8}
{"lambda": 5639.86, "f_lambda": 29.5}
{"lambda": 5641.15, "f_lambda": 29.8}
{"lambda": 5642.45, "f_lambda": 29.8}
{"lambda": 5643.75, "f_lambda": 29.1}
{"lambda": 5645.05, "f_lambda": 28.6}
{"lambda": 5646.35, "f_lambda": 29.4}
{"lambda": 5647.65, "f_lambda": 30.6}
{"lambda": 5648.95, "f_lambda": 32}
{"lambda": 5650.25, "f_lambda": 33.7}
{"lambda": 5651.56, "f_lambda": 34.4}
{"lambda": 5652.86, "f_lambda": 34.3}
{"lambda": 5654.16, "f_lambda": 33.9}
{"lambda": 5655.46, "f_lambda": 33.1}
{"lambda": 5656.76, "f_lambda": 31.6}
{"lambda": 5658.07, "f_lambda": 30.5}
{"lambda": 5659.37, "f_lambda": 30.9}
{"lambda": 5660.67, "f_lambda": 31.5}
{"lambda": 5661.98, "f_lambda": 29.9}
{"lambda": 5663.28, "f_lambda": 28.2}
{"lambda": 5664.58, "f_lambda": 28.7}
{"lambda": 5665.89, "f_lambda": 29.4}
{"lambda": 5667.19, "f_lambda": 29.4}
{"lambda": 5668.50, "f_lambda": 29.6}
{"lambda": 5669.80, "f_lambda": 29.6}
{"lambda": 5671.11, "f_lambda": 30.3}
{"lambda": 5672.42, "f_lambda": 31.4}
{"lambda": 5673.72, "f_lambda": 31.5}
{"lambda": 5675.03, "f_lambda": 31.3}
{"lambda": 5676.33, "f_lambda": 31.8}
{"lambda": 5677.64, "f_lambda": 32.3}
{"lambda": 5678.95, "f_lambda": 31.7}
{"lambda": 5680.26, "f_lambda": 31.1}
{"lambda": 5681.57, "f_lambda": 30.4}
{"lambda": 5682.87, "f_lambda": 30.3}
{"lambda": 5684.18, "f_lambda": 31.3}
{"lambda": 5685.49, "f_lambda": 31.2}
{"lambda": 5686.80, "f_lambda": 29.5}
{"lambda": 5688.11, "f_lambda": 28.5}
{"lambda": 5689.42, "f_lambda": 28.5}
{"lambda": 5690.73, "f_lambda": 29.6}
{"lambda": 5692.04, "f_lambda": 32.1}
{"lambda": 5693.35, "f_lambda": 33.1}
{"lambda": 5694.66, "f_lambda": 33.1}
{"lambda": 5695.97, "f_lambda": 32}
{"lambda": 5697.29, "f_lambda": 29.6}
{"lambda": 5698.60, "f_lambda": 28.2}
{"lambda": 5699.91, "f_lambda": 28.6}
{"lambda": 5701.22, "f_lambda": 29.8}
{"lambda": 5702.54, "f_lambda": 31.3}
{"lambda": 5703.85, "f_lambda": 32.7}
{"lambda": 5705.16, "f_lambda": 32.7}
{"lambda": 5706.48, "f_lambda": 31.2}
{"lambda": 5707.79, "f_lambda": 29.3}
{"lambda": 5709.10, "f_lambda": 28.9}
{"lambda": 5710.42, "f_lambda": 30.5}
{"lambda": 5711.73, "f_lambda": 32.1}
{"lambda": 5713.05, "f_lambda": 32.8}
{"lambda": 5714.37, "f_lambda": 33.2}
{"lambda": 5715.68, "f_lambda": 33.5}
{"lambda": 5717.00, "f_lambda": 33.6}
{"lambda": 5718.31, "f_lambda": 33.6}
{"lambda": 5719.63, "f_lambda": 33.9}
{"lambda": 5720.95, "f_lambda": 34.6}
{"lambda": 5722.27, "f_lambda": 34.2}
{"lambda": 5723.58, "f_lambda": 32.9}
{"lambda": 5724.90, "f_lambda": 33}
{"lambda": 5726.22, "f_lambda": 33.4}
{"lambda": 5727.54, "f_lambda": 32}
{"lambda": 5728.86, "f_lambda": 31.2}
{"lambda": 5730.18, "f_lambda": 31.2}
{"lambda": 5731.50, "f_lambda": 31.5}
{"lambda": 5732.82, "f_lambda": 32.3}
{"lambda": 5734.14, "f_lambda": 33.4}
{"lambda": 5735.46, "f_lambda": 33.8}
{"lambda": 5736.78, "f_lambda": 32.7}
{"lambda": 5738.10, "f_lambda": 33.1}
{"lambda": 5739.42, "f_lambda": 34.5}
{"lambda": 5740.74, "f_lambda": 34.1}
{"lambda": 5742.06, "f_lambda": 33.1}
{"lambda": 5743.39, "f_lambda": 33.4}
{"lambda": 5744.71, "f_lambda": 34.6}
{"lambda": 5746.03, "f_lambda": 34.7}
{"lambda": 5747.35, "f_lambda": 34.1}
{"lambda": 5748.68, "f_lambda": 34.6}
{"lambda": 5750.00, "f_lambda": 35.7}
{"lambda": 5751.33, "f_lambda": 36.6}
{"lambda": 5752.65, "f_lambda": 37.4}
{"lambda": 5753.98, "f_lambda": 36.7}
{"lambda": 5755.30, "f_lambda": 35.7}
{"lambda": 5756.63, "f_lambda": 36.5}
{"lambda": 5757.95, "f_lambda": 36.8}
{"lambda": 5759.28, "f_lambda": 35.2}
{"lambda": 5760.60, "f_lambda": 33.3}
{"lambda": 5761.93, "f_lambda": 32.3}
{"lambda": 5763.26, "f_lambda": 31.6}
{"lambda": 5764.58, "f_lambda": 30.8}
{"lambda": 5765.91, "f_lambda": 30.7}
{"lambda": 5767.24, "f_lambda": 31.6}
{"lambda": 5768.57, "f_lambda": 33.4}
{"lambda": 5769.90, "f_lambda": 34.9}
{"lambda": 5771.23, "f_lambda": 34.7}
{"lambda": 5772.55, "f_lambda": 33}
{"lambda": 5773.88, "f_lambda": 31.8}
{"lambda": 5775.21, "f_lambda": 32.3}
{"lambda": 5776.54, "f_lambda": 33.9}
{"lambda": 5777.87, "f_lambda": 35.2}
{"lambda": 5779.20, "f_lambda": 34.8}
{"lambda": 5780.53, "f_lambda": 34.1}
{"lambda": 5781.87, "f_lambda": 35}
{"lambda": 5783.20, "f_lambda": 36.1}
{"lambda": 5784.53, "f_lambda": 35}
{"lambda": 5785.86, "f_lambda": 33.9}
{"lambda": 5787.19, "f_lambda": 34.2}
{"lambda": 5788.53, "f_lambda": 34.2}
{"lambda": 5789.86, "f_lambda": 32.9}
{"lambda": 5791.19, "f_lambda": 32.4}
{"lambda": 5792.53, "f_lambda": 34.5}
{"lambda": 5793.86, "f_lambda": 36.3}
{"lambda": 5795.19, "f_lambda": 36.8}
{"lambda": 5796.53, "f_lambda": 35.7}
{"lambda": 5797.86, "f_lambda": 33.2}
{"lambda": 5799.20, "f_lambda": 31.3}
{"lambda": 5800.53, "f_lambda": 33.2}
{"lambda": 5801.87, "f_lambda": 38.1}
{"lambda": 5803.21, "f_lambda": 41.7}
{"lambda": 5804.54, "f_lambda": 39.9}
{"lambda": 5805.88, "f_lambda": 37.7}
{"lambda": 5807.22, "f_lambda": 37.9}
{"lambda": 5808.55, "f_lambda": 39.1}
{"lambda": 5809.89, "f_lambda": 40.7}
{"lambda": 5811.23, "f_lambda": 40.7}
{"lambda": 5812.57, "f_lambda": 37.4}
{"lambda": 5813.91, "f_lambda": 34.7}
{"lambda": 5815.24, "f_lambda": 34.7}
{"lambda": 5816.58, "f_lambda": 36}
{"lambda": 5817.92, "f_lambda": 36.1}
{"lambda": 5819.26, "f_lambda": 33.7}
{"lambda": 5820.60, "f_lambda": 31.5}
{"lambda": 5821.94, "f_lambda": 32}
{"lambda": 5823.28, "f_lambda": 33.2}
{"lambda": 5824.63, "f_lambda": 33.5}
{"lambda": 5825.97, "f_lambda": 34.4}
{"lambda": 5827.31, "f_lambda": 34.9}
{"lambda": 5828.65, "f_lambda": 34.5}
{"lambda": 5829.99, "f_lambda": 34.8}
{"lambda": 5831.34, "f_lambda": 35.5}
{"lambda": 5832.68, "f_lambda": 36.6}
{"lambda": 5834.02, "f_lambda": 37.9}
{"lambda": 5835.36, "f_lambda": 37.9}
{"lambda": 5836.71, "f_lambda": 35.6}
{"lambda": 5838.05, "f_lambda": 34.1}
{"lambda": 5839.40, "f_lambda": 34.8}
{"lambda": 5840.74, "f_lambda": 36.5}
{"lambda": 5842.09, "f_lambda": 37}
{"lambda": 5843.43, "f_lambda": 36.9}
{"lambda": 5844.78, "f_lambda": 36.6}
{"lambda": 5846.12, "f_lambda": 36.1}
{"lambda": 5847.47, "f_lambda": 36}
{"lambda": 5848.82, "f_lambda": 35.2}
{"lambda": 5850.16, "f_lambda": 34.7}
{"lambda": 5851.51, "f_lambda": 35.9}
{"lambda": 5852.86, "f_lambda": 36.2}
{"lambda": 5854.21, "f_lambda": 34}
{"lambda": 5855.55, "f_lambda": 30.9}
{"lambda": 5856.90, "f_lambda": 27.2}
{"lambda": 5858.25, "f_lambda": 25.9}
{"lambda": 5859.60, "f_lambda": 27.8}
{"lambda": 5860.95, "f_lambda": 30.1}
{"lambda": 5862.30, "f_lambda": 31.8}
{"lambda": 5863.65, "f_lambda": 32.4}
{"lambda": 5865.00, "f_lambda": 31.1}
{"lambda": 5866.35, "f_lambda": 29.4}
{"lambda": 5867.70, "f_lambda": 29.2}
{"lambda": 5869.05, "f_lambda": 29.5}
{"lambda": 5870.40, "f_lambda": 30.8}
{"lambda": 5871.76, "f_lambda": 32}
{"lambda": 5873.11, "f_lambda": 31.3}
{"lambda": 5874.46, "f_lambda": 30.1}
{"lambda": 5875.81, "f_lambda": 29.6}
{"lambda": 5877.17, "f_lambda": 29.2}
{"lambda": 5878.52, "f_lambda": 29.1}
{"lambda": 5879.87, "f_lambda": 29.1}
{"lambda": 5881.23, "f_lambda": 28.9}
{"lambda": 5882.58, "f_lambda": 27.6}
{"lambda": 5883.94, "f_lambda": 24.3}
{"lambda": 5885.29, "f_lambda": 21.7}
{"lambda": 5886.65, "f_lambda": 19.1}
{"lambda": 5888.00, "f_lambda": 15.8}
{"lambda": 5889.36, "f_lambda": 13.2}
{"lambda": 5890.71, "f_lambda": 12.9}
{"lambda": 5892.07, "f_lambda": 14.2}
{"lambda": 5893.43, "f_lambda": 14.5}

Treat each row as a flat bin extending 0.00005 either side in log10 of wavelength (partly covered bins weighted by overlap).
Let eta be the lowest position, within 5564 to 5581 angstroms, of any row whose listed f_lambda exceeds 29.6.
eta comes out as 5568.88 angstroms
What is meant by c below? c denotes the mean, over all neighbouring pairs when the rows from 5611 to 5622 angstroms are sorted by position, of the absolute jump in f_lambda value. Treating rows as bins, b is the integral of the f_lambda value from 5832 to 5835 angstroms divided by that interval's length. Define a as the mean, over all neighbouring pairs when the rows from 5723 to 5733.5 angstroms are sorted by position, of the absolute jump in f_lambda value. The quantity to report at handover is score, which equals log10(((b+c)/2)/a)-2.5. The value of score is -0.95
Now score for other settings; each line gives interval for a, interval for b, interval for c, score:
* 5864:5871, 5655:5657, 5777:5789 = -1.22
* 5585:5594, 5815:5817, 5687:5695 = -1.46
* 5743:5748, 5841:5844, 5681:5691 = -1.03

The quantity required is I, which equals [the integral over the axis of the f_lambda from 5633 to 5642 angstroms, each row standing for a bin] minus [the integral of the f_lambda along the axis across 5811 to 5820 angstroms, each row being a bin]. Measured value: -56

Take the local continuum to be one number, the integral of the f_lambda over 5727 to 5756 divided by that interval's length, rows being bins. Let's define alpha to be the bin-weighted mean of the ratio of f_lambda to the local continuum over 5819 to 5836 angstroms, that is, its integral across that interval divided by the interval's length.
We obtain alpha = 1.02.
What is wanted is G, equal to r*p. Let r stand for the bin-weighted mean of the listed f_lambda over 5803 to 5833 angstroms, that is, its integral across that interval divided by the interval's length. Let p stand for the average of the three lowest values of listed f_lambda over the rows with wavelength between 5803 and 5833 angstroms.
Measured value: 1162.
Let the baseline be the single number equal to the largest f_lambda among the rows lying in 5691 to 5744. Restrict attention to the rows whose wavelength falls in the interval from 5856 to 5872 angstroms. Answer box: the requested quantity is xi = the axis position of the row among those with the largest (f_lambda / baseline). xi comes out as 5863.65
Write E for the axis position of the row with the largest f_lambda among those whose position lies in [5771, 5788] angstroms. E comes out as 5783.20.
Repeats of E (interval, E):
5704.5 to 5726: 5720.95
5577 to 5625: 5611.36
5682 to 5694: 5693.35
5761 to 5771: 5769.90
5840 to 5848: 5842.09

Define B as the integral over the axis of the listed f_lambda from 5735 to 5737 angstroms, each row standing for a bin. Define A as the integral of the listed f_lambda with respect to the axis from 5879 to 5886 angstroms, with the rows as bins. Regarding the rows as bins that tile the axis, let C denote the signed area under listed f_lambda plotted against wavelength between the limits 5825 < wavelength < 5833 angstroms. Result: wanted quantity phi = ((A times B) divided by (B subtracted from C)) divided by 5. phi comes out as 12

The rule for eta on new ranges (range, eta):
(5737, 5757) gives 5738.10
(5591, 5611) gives 5606.19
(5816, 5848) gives 5816.58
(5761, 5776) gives 5761.93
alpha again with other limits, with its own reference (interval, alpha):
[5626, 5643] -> 0.86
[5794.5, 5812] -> 1.10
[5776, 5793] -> 1.01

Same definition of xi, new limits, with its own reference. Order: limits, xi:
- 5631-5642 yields 5634.66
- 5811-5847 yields 5811.23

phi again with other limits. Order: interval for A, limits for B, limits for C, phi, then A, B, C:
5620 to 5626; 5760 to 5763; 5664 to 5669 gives 69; 171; 98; 146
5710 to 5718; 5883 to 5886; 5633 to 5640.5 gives 24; 262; 70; 223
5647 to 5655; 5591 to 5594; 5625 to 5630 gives 84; 265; 85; 138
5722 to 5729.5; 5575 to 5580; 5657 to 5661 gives -289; 245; 149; 124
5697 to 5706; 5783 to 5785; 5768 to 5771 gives 123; 274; 71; 103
